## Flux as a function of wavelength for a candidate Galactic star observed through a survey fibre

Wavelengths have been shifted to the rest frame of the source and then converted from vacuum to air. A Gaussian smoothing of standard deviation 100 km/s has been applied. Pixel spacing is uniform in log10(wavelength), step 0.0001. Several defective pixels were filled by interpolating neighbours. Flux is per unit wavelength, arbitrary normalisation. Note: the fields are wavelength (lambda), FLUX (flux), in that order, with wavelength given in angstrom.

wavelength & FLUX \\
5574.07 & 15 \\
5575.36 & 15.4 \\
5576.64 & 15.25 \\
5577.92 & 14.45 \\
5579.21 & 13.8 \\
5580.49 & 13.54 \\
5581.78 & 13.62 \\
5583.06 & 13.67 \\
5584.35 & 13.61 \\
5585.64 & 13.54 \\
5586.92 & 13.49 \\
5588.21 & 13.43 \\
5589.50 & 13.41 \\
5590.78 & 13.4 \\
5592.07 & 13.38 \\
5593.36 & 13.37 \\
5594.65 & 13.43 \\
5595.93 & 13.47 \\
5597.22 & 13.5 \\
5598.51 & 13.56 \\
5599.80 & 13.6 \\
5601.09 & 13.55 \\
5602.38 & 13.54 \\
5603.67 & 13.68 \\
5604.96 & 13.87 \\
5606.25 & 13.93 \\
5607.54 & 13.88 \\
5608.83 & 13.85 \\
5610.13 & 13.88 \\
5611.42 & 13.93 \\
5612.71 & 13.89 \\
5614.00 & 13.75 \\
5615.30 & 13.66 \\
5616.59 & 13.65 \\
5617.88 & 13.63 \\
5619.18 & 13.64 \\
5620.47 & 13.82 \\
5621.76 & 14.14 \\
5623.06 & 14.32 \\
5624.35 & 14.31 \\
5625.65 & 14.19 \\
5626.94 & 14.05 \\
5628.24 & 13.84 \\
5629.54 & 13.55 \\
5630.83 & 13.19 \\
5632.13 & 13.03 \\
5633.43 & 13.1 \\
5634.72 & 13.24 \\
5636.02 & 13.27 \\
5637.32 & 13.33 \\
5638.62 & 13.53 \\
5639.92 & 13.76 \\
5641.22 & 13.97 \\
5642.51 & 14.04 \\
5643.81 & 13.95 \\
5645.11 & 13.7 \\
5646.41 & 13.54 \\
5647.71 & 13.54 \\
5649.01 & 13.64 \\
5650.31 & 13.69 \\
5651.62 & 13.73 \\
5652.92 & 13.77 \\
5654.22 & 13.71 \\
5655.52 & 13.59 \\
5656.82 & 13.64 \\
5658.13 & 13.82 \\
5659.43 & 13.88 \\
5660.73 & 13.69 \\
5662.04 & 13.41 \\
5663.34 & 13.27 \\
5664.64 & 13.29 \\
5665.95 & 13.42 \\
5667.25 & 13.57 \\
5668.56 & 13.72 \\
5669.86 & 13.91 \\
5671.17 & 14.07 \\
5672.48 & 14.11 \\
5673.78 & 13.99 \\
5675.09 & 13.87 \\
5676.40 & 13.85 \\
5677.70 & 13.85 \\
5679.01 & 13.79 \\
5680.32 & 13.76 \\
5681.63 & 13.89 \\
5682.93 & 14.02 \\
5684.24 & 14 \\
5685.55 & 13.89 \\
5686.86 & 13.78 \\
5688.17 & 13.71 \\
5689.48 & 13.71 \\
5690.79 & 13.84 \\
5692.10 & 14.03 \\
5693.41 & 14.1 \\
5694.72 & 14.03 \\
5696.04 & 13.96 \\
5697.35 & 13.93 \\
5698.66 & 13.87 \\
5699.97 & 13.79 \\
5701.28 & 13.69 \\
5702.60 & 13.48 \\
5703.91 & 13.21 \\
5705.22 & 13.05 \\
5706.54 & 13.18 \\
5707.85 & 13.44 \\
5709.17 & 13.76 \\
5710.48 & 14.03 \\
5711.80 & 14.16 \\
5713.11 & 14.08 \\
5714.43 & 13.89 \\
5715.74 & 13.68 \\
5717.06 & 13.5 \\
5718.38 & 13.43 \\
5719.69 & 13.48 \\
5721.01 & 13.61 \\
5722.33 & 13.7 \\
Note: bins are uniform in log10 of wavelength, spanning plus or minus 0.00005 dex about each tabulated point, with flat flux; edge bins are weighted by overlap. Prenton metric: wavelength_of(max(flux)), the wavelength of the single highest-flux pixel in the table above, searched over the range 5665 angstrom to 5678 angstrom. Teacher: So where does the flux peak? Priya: 5672.48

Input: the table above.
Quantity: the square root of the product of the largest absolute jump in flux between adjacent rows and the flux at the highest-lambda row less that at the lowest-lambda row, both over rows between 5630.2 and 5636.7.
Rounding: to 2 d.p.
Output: 0.11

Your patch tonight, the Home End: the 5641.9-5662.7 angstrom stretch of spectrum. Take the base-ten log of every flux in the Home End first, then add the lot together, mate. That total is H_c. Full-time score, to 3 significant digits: 18.2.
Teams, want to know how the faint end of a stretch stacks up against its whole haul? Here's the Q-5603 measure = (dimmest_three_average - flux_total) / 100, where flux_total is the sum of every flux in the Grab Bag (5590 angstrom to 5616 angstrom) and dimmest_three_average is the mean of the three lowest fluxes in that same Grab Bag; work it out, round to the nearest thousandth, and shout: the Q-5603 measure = -2.597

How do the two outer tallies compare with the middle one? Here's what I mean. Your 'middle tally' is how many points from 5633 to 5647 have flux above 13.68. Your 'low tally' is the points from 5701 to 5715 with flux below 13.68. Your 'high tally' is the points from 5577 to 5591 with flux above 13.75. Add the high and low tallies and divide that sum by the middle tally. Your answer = 1.4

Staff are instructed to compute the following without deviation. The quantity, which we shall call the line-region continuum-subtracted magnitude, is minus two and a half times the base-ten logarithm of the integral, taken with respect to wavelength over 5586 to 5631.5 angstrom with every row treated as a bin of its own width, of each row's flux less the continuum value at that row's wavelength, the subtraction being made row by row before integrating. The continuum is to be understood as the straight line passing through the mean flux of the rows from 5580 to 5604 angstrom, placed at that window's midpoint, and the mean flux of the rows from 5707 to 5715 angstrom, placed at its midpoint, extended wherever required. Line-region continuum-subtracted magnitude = -2.0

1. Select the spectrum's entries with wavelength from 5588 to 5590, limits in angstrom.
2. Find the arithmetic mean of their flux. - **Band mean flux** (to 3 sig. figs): 13.4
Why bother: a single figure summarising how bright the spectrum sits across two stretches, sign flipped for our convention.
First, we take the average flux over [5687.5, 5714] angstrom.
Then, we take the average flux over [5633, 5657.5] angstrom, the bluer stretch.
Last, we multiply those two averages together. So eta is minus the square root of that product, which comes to -13.7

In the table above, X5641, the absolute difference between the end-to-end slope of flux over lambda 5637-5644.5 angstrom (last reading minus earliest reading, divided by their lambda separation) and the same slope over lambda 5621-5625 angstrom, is 0.030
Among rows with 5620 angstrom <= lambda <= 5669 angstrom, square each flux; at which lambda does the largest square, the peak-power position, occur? 5623.06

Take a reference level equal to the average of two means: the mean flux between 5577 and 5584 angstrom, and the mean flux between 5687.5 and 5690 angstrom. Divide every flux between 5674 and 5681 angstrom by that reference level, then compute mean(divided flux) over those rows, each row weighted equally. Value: 1.00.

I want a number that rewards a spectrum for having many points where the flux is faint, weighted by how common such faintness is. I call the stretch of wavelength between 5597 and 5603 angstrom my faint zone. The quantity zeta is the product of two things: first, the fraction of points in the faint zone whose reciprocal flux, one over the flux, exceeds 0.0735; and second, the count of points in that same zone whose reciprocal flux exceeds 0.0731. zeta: 5.0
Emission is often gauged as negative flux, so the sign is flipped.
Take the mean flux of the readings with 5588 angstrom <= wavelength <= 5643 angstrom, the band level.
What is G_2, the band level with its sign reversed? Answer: -13.7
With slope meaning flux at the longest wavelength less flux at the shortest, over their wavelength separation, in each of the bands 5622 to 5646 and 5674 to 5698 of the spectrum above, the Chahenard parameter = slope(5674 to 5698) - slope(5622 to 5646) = 0.03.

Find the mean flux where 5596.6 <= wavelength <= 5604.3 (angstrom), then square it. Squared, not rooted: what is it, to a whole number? 184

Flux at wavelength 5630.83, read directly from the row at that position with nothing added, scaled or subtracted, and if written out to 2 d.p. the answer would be 13.19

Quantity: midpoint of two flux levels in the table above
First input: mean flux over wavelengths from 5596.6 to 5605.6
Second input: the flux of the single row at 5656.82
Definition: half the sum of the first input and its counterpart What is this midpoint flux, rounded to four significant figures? 13.63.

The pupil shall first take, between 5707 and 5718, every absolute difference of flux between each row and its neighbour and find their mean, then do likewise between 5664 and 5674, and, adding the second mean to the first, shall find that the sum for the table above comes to 0.33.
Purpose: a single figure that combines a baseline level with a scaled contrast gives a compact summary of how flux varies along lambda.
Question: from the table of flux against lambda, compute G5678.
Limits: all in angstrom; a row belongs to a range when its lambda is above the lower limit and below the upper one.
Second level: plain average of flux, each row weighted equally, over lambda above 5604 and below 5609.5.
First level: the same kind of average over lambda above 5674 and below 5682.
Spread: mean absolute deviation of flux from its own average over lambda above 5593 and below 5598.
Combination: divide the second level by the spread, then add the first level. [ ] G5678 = 340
